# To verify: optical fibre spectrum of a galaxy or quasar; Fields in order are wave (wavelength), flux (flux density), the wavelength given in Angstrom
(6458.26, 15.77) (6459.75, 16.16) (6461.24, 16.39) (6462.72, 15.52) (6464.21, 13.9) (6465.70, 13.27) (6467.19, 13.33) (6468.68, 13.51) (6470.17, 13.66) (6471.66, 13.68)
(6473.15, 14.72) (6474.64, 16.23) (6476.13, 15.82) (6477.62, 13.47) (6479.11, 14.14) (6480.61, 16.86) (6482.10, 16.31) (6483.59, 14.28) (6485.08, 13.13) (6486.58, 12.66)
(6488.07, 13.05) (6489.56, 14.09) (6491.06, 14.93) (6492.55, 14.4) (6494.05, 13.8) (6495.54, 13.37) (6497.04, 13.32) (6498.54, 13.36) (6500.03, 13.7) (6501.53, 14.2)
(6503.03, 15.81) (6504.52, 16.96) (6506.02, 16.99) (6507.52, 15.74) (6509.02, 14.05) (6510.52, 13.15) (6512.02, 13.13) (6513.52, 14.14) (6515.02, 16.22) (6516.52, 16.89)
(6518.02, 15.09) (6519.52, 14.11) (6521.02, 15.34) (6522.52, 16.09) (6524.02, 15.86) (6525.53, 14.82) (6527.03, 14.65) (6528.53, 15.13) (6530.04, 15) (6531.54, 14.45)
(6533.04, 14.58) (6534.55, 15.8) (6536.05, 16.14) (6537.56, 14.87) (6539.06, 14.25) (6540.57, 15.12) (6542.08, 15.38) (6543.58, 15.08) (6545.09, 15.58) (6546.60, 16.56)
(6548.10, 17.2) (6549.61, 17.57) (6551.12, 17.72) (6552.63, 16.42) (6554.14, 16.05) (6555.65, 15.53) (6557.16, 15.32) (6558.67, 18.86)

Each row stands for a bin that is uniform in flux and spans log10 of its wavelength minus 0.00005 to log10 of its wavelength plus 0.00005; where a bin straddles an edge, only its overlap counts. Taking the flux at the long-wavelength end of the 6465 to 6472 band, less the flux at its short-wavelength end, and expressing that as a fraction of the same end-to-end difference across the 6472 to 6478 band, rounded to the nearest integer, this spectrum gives 0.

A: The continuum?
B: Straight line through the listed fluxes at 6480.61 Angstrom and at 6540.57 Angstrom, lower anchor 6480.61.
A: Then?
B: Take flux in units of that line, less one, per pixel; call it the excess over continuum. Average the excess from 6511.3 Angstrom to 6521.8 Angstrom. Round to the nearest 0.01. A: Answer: -0.05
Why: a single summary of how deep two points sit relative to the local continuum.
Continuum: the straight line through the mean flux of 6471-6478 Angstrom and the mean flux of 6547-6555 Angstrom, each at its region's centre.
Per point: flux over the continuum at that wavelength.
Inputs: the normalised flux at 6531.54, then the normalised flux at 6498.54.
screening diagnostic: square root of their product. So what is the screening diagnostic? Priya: 0.87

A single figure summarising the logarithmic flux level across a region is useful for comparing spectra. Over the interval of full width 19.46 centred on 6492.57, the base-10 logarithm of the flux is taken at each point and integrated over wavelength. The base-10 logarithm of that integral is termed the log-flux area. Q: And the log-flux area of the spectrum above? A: 1.34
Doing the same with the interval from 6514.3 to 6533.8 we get 1.36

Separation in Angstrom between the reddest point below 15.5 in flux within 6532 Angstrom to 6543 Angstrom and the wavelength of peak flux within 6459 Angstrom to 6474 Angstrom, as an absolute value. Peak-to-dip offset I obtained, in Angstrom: 80.8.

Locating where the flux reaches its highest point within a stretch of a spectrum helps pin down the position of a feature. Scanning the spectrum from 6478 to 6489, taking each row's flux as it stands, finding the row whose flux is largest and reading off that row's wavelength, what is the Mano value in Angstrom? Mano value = 6480.61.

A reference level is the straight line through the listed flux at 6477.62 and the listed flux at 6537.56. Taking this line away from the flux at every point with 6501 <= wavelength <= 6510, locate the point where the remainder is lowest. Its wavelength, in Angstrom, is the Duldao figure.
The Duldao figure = 6509.02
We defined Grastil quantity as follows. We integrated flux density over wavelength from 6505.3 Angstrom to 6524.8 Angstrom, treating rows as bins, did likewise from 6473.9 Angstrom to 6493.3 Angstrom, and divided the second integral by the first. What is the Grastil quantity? 0.958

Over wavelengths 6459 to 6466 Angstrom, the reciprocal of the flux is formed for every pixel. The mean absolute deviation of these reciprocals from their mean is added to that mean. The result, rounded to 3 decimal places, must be 0.072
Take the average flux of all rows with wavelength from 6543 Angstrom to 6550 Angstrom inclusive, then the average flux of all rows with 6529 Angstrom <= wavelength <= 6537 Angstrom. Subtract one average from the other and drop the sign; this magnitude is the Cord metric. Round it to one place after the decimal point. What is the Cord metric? 1.2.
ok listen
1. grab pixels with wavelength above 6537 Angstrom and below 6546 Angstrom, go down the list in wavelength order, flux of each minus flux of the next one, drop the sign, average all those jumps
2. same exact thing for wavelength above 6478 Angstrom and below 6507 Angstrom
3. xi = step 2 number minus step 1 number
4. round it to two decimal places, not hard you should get 0.29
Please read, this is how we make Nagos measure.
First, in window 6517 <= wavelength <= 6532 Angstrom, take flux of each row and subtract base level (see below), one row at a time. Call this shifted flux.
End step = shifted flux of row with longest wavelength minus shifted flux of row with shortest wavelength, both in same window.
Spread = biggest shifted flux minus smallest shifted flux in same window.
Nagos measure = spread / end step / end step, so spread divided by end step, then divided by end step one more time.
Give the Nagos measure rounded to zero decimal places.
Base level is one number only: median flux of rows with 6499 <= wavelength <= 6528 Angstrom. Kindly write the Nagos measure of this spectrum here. 5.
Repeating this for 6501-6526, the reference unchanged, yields 10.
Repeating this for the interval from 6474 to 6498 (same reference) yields 0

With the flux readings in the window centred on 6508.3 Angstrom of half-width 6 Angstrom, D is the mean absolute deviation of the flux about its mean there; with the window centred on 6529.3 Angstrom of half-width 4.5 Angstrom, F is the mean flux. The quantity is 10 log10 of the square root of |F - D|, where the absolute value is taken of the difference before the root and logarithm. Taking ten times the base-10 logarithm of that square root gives 5.63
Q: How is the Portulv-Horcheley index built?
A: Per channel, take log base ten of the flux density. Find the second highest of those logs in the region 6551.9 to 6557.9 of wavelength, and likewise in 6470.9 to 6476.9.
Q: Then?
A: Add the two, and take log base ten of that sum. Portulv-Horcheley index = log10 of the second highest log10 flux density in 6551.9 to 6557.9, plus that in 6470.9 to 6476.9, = 0.381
